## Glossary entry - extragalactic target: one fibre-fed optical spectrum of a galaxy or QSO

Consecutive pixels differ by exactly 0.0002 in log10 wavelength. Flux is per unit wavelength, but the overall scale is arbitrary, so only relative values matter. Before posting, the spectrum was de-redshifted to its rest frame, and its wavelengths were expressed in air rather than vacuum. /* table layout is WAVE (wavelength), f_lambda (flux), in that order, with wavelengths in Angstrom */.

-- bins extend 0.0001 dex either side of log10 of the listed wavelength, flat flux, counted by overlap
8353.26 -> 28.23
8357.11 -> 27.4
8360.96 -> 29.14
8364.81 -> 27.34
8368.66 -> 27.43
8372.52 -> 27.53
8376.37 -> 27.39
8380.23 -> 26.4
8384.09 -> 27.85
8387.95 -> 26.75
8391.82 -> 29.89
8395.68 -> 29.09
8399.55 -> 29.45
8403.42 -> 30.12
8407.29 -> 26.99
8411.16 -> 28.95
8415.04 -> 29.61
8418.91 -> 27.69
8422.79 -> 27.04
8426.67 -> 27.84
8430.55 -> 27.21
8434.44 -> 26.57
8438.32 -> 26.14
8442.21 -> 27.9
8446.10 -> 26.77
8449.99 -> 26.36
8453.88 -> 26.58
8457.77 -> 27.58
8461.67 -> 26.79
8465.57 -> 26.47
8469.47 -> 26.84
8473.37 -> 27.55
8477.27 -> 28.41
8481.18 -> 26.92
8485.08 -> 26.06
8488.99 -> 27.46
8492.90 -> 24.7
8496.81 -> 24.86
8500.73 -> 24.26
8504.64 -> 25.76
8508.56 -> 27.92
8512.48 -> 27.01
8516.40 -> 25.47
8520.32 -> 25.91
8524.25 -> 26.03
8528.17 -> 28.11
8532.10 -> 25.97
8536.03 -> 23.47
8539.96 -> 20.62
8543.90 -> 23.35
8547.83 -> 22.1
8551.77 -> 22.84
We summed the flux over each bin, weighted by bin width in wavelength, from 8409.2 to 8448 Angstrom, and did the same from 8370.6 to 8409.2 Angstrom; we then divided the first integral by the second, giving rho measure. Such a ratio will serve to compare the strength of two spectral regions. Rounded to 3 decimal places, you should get 0.984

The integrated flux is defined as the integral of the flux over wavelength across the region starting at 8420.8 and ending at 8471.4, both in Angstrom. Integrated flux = 1362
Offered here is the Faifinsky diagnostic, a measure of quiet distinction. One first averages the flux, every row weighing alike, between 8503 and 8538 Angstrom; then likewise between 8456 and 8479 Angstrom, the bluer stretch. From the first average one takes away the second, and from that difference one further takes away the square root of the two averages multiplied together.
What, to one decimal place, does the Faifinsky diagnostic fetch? -27.8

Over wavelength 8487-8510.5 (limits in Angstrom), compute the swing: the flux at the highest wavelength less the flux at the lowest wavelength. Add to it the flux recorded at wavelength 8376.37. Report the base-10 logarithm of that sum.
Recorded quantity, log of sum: 1.44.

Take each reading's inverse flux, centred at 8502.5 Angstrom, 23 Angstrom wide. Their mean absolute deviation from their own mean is 0.0017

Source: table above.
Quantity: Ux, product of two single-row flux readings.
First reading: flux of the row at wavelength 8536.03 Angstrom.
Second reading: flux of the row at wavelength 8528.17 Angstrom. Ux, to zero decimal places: 660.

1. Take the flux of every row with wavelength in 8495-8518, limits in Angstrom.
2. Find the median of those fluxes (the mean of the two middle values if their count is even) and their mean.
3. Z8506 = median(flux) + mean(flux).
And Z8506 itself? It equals 51.5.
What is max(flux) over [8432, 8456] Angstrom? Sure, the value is 27.9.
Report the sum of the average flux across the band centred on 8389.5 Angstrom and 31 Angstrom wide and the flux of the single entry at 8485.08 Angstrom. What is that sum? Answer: 54.4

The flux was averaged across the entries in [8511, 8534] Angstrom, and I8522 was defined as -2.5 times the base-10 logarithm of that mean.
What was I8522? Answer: -3.55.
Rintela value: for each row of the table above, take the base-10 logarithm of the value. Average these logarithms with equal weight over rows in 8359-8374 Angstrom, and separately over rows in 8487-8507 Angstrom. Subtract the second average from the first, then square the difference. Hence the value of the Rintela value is 0.0016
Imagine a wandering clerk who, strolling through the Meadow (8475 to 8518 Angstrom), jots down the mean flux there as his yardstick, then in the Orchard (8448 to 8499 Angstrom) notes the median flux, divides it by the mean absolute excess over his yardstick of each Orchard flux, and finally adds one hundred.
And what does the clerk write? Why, 130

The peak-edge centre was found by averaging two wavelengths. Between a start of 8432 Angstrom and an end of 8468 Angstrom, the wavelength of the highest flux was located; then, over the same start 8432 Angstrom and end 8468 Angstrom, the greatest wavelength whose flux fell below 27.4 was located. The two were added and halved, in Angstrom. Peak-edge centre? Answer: 8453.9 Angstrom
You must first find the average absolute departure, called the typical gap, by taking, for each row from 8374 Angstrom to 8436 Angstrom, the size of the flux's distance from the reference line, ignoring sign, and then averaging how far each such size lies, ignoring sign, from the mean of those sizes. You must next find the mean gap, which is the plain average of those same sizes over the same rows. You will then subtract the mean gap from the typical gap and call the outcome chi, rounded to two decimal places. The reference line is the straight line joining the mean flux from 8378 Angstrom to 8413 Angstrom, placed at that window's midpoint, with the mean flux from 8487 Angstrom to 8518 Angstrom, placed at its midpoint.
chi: -0.60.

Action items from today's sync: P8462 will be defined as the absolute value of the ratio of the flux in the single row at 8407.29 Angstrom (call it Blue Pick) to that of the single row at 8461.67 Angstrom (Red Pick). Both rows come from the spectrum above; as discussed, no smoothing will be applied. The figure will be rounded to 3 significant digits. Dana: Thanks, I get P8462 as 1.01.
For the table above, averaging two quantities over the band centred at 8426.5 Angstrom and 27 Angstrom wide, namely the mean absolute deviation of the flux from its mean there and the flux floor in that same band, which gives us 13.5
